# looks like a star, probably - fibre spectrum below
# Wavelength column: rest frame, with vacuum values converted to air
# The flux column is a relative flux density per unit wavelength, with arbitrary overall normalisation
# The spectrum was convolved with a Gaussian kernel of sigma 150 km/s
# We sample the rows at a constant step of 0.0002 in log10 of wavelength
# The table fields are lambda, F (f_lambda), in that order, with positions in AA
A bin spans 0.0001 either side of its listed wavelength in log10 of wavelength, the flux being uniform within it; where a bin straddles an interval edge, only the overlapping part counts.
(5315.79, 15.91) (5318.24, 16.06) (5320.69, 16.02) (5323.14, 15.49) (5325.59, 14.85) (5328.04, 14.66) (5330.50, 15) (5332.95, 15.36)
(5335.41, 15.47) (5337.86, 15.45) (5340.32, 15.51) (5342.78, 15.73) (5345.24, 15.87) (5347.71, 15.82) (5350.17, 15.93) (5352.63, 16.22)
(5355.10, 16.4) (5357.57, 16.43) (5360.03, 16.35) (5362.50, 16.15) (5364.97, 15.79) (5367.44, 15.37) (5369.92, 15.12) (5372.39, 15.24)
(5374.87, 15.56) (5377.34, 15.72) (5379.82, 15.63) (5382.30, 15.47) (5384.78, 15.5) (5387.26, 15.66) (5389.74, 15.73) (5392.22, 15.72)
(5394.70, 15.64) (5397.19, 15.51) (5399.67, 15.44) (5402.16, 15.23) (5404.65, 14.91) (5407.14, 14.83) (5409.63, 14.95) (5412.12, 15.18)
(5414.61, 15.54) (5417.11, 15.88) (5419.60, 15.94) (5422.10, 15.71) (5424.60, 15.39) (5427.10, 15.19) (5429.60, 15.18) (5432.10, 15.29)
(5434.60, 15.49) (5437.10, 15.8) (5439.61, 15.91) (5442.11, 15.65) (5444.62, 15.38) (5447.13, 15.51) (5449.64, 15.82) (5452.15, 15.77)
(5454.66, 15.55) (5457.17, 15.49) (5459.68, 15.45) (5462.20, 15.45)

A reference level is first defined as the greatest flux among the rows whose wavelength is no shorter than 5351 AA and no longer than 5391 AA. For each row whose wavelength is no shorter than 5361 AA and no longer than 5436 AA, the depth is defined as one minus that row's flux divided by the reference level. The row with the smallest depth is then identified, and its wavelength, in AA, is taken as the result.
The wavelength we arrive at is 5362.50 AA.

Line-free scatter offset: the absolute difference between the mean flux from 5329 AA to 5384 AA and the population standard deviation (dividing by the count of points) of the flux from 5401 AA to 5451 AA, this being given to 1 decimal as 15.4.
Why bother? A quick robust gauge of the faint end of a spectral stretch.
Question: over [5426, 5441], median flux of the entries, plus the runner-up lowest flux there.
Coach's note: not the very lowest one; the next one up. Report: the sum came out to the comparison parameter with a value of 30.6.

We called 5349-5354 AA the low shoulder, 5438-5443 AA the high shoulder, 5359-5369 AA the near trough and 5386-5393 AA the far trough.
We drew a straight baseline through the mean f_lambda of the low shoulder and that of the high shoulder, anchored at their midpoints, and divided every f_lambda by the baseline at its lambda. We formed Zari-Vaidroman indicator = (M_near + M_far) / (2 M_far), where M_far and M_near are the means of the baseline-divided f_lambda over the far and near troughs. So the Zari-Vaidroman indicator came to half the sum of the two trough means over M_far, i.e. 1.00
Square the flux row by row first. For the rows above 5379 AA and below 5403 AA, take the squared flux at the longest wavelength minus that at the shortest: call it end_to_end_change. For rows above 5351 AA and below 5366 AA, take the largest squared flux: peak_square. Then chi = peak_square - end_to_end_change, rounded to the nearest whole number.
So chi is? 282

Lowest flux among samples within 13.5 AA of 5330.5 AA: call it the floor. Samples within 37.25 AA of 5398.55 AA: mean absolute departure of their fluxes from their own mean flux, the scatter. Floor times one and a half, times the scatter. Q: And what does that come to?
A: 5.5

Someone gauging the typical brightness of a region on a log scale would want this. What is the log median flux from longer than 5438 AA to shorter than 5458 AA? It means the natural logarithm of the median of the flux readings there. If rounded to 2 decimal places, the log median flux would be 2.75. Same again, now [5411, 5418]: 2.74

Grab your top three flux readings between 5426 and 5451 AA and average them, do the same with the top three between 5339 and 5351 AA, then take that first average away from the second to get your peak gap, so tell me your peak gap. 0.03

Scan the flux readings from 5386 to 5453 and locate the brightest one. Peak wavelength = 5419.60 AA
